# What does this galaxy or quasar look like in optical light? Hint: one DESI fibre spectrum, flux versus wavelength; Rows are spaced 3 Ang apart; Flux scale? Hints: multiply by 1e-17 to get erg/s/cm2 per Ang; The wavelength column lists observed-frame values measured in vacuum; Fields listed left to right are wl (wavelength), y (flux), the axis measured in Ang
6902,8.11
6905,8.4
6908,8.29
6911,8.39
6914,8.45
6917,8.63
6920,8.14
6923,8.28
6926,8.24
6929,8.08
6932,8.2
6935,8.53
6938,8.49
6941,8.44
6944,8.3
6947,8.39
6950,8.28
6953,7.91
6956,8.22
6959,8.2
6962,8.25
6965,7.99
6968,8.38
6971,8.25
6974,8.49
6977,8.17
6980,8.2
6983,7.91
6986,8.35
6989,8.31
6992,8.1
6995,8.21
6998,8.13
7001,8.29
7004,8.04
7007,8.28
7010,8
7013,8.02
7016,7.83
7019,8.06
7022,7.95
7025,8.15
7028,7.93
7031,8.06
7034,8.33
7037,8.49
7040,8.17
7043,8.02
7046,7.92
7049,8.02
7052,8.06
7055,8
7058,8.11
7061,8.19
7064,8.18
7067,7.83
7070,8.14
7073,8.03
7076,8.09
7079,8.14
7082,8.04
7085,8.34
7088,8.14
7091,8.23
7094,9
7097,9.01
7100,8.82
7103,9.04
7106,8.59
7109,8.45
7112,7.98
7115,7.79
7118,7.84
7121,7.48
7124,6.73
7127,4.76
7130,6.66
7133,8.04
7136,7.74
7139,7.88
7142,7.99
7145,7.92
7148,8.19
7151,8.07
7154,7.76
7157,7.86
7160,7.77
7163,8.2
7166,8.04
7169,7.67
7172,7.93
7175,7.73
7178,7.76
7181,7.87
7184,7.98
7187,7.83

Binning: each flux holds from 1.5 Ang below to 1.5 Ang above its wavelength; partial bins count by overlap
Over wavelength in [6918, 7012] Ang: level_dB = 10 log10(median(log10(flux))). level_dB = -0.38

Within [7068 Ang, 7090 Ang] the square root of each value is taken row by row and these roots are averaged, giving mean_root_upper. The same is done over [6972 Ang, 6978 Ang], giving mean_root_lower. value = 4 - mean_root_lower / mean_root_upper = 2.99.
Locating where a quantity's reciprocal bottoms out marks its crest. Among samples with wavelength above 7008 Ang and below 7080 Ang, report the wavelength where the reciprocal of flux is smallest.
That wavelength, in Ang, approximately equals 7037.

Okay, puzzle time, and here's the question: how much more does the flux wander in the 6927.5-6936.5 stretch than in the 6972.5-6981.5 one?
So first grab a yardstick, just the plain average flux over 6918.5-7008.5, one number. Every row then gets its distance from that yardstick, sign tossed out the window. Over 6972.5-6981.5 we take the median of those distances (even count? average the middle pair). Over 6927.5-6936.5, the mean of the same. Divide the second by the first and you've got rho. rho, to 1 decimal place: 2.5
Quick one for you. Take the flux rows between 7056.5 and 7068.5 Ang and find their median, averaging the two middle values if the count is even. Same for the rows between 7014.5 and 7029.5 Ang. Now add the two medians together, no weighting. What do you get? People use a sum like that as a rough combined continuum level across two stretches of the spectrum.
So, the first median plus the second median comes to 16.1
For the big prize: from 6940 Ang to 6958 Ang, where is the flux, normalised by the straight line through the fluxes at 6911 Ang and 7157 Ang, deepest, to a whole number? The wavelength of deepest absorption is 6953 Ang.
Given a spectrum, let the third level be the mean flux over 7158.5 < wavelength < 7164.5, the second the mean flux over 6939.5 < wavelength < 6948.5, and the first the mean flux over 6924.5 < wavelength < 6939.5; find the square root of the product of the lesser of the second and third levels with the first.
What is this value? 8.1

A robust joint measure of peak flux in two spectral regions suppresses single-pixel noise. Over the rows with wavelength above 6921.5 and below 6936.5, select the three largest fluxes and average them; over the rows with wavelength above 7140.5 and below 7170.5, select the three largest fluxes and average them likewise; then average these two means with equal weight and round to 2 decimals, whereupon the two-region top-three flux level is 8.25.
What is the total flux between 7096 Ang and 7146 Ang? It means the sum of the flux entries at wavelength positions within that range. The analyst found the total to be 133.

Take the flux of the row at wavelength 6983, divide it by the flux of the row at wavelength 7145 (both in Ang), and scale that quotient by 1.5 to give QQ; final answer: 1.50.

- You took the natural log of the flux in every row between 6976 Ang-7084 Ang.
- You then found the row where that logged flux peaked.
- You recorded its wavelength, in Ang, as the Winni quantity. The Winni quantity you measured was 7037 Ang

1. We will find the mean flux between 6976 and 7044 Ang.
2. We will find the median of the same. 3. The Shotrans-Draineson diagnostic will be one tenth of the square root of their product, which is 0.813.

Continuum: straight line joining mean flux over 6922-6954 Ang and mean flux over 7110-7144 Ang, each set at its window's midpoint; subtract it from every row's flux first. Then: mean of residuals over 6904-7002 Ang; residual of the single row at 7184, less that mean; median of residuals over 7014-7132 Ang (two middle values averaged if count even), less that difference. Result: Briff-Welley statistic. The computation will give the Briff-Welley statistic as -0.4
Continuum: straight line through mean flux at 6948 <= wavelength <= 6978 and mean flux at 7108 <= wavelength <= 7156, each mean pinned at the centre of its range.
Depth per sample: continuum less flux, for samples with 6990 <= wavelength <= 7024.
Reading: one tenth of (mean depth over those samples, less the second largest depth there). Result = -0.008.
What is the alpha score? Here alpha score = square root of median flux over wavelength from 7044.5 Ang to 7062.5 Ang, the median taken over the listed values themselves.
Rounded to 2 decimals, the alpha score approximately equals 2.84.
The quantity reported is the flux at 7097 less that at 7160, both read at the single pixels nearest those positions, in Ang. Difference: 1.2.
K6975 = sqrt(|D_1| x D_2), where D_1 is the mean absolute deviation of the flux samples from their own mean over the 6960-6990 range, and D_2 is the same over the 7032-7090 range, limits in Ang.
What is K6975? 0.12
